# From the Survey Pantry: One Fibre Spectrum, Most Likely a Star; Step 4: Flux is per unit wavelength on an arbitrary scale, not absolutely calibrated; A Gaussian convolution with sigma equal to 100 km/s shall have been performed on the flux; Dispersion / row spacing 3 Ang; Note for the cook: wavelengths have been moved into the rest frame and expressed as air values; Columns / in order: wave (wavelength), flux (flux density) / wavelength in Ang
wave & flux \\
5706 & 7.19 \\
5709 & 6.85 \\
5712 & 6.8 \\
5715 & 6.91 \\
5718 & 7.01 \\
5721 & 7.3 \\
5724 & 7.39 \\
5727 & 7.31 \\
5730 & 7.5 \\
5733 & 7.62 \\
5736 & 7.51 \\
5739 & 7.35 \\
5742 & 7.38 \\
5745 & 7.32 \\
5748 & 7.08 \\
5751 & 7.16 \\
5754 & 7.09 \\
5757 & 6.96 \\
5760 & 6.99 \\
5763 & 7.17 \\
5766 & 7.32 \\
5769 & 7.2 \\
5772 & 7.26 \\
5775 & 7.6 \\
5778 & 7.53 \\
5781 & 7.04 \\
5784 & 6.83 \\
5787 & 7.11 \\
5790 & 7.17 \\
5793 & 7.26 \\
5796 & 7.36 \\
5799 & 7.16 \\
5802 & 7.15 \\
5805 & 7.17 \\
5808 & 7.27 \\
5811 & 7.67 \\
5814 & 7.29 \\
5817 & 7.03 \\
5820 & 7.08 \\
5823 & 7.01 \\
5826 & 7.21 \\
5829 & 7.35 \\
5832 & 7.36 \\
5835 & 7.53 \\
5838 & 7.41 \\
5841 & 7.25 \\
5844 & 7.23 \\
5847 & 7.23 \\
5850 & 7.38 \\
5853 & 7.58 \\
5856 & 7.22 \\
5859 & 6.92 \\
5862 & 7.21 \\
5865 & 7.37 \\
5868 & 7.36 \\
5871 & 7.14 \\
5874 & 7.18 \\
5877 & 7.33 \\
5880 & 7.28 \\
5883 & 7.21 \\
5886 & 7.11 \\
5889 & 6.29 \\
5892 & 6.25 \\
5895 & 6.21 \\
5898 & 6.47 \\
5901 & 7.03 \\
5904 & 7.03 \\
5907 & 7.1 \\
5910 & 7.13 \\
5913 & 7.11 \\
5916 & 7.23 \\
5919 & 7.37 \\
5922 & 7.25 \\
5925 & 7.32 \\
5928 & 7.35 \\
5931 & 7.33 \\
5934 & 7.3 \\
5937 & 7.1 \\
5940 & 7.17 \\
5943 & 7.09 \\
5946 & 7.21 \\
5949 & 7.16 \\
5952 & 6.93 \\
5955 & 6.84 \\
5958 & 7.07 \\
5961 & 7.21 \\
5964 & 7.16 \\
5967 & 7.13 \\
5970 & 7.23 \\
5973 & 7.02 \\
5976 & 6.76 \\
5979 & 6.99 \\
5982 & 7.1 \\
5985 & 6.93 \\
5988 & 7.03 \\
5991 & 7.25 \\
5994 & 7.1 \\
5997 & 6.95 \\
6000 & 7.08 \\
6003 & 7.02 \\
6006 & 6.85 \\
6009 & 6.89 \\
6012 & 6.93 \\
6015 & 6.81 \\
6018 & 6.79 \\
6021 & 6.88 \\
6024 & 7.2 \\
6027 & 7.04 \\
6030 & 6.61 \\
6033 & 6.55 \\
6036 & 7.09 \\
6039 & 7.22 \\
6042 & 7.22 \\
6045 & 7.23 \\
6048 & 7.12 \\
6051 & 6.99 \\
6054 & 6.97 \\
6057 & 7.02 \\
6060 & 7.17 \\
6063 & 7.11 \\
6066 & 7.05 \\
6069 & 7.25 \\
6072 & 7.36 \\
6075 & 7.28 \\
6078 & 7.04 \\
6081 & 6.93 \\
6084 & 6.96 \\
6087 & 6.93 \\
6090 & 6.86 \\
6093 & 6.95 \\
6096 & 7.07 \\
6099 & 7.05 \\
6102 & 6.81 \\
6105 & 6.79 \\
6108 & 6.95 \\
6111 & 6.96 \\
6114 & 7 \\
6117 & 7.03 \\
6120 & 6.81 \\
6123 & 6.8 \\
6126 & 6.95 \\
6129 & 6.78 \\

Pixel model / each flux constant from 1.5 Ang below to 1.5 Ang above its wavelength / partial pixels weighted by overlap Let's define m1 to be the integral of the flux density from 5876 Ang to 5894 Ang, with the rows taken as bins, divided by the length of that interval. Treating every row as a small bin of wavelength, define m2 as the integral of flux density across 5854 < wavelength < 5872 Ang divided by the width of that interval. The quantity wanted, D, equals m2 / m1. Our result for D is 1.05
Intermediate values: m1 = 6.88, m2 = 7.22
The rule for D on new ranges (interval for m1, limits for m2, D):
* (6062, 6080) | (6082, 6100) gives 0.97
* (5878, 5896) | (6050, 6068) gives 1.04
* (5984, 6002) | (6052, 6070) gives 1.00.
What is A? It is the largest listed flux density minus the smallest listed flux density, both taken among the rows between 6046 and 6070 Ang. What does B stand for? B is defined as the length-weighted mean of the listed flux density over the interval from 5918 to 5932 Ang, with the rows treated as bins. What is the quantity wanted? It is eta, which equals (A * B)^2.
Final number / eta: 4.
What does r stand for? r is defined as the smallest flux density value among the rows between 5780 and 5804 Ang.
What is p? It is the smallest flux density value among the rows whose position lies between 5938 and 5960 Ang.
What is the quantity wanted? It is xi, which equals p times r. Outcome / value 46.7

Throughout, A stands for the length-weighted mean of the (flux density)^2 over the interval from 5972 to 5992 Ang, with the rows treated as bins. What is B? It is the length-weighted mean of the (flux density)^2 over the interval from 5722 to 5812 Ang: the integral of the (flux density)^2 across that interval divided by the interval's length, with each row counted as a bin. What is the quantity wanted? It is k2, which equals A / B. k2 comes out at 0.93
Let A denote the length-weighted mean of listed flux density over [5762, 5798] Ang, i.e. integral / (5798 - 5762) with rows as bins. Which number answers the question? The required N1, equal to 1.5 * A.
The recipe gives 10.86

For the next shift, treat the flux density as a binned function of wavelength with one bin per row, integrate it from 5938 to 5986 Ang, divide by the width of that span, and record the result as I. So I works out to 7.06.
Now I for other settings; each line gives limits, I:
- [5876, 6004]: 7.05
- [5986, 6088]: 7.03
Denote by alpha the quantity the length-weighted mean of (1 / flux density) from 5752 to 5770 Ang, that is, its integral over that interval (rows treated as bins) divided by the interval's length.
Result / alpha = 0.140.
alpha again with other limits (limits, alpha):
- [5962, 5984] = 0.142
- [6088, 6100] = 0.143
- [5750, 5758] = 0.141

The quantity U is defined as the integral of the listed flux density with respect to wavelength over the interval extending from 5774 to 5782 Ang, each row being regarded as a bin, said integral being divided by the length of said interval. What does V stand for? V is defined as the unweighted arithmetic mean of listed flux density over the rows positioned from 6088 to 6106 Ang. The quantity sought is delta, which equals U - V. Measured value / 0.48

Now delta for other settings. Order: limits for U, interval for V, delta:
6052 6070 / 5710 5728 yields -0.03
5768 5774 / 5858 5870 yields 0.05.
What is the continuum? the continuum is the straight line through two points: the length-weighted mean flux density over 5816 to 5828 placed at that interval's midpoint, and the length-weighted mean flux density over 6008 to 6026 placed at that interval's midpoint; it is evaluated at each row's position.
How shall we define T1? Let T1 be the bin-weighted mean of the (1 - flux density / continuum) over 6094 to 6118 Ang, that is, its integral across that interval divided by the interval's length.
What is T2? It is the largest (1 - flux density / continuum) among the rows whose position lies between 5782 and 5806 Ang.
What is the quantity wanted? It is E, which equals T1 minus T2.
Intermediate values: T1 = -0.0168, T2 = 0.042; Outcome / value -0.06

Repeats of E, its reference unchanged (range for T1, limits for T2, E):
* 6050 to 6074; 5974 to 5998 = -0.06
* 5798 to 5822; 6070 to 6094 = -0.02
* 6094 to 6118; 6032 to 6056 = -0.07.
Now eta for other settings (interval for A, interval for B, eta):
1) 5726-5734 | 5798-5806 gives 5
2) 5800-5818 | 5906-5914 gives 21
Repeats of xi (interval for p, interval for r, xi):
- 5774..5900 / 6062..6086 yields 43.0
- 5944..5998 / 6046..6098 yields 46.4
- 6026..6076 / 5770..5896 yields 40.7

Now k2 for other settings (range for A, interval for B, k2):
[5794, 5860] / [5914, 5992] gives 1.04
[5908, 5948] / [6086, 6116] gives 1.08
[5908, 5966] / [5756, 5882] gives 0.98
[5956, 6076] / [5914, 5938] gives 0.94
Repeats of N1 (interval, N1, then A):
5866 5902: 10.36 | 6.91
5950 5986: 10.55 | 7.03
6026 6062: 10.53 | 7.02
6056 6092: 10.62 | 7.08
